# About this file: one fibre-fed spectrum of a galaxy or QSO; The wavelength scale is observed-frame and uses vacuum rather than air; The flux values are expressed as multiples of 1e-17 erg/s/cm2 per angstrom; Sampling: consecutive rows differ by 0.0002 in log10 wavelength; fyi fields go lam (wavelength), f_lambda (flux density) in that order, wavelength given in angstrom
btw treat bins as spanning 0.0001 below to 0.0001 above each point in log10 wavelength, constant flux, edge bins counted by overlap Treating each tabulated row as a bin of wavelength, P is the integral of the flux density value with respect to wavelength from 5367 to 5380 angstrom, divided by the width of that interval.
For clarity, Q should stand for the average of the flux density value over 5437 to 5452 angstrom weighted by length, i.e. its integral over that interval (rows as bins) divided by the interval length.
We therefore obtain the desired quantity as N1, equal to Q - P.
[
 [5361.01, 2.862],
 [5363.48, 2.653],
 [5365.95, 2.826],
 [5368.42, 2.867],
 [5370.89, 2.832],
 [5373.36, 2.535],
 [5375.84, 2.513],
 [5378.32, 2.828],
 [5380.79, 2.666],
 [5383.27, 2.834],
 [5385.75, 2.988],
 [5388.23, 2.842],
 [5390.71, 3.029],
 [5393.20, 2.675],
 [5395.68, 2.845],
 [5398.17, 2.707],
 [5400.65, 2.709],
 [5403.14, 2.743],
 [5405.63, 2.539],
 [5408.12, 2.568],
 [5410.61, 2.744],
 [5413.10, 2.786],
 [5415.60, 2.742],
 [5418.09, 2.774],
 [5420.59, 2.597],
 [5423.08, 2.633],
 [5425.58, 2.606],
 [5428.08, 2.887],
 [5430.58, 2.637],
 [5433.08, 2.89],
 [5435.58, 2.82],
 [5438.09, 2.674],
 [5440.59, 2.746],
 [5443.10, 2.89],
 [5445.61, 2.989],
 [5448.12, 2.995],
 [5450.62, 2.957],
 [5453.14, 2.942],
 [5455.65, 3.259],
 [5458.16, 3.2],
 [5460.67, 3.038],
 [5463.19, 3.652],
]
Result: 0.16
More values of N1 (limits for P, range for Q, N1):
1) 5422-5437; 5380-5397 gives 0.10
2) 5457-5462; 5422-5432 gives -0.43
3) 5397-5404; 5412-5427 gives -0.03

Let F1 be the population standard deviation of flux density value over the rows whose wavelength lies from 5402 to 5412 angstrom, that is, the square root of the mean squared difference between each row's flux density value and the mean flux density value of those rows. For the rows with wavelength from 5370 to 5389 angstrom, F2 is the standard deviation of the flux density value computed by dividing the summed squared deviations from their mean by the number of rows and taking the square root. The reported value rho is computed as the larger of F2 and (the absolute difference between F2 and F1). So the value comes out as 0.156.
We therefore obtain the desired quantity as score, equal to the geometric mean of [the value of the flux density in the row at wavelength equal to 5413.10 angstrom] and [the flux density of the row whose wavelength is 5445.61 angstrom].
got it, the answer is 2.89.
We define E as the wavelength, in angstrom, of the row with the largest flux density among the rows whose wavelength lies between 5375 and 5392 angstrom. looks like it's 5390.71 angstrom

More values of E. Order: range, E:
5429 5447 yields 5445.61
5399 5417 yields 5413.10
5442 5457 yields 5455.65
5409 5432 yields 5428.08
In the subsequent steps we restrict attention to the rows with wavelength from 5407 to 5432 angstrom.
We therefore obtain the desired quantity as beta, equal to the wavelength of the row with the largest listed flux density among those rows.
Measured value 5428.08 angstrom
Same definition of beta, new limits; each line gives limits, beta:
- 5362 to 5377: 5368.42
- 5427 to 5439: 5433.08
